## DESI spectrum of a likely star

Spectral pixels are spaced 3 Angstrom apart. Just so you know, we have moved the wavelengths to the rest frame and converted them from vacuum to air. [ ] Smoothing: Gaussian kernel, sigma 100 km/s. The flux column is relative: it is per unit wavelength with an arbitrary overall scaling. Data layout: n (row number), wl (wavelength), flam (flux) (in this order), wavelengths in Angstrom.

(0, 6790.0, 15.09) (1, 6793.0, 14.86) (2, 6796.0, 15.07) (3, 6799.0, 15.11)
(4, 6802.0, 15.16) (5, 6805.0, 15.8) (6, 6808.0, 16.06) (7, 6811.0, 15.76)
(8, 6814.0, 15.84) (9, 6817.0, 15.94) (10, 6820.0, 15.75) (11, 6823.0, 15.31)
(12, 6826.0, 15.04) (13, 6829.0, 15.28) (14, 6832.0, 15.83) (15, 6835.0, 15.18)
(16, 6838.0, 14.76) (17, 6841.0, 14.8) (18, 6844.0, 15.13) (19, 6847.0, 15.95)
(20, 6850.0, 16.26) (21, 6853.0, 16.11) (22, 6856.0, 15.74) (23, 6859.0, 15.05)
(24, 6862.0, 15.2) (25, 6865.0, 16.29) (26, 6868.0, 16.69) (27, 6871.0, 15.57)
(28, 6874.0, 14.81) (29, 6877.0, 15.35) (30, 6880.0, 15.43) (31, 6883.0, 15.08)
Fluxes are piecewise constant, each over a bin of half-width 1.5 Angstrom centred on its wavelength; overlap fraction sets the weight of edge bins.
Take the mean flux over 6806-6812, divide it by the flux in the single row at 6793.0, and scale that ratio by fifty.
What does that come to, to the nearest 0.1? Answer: 53.5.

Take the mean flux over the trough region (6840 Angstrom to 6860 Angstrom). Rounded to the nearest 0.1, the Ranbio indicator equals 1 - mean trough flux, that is -14.6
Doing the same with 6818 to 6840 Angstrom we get -14.3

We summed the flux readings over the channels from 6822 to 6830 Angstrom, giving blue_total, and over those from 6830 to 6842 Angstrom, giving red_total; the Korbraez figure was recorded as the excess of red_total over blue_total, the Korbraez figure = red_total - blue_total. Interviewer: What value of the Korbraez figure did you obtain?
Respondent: 15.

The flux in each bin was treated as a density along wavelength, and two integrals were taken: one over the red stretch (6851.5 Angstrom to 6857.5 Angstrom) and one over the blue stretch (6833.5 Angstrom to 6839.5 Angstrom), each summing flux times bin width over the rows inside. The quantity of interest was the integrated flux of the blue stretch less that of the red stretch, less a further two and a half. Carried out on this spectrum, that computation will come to -8.2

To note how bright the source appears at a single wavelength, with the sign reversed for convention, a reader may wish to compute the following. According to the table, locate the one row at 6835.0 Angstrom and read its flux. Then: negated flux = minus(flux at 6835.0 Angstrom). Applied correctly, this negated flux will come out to -15.2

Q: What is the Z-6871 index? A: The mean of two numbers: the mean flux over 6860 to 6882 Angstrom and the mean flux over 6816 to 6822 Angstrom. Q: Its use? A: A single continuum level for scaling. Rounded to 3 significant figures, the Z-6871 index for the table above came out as 15.7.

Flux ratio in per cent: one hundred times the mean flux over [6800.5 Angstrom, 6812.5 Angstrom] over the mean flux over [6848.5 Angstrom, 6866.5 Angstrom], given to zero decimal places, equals 99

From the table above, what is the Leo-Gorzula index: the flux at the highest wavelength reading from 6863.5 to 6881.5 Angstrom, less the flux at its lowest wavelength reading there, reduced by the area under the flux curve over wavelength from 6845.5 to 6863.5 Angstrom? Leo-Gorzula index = -284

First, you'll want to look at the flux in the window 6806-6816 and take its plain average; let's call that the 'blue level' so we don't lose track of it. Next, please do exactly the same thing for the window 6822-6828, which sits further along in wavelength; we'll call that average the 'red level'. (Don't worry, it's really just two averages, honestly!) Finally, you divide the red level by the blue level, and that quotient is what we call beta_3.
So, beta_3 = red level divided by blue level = 0.955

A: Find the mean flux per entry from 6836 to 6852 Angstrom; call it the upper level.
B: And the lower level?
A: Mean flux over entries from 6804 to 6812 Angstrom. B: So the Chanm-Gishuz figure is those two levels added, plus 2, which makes 33.3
